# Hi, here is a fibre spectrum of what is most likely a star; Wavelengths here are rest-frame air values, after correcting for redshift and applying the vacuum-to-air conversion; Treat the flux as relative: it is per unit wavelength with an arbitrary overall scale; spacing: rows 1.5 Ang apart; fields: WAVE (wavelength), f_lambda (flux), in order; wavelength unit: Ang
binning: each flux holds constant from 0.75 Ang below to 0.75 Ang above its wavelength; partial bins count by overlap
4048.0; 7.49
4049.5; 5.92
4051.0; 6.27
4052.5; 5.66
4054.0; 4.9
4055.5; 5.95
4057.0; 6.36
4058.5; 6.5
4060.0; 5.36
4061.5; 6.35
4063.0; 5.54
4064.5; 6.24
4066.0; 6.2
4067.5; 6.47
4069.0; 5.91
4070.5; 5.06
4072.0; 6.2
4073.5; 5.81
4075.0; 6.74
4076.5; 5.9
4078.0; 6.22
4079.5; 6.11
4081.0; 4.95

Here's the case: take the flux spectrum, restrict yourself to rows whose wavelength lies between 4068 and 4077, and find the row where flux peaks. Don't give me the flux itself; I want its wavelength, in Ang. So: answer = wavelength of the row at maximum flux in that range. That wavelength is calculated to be 4075.0 Ang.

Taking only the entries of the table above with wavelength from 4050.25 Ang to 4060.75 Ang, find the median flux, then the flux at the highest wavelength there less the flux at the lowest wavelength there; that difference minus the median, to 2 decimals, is -6.86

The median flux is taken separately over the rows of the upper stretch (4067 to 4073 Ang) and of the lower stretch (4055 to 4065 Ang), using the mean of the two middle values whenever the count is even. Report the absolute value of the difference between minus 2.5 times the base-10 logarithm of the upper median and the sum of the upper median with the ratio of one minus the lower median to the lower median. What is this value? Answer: 7.17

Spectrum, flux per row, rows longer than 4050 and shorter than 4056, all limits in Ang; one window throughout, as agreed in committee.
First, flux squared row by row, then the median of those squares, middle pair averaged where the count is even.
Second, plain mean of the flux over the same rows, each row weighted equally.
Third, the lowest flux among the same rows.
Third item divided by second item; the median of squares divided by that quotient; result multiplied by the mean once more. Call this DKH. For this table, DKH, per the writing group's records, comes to 223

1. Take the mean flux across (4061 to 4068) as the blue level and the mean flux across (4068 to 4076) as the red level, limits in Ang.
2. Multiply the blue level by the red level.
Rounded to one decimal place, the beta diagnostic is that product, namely 36.6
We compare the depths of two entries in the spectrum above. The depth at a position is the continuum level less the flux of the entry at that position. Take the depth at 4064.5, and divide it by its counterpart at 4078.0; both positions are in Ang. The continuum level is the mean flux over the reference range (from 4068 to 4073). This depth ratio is 1.0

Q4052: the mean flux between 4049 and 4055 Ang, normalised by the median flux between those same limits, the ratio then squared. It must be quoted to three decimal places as 0.965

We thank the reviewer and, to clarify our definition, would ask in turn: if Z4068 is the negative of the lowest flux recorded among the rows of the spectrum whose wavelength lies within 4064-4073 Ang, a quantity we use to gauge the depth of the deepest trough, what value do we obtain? -5.06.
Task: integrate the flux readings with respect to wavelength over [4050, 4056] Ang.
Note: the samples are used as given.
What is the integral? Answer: 34.2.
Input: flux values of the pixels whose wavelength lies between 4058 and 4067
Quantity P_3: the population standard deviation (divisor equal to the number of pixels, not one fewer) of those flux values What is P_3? 0.43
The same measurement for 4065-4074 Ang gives 0.45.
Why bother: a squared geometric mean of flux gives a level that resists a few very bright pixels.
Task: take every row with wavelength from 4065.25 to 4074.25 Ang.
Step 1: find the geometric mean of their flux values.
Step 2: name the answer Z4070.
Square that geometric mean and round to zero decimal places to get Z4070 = 35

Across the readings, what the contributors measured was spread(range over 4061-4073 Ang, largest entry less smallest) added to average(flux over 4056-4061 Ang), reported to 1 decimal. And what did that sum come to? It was 7.5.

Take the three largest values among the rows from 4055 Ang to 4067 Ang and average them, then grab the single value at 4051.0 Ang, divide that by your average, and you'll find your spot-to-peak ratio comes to 0.98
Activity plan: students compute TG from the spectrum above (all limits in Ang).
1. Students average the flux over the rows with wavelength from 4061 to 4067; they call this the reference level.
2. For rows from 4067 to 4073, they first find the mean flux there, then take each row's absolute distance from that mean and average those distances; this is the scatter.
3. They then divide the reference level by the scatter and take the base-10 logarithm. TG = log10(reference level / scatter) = 1.16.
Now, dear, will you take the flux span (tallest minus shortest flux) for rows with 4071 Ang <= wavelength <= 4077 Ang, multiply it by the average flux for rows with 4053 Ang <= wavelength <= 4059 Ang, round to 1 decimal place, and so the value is 5.5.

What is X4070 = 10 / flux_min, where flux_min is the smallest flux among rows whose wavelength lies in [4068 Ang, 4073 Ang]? 1.98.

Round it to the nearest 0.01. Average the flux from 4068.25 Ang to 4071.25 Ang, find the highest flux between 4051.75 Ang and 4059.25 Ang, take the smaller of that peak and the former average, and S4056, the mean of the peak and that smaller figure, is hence 5.99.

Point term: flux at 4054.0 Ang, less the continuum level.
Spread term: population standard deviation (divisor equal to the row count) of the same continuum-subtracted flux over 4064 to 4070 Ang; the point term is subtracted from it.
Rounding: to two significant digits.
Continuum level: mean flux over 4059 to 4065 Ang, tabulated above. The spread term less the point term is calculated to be 1.2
